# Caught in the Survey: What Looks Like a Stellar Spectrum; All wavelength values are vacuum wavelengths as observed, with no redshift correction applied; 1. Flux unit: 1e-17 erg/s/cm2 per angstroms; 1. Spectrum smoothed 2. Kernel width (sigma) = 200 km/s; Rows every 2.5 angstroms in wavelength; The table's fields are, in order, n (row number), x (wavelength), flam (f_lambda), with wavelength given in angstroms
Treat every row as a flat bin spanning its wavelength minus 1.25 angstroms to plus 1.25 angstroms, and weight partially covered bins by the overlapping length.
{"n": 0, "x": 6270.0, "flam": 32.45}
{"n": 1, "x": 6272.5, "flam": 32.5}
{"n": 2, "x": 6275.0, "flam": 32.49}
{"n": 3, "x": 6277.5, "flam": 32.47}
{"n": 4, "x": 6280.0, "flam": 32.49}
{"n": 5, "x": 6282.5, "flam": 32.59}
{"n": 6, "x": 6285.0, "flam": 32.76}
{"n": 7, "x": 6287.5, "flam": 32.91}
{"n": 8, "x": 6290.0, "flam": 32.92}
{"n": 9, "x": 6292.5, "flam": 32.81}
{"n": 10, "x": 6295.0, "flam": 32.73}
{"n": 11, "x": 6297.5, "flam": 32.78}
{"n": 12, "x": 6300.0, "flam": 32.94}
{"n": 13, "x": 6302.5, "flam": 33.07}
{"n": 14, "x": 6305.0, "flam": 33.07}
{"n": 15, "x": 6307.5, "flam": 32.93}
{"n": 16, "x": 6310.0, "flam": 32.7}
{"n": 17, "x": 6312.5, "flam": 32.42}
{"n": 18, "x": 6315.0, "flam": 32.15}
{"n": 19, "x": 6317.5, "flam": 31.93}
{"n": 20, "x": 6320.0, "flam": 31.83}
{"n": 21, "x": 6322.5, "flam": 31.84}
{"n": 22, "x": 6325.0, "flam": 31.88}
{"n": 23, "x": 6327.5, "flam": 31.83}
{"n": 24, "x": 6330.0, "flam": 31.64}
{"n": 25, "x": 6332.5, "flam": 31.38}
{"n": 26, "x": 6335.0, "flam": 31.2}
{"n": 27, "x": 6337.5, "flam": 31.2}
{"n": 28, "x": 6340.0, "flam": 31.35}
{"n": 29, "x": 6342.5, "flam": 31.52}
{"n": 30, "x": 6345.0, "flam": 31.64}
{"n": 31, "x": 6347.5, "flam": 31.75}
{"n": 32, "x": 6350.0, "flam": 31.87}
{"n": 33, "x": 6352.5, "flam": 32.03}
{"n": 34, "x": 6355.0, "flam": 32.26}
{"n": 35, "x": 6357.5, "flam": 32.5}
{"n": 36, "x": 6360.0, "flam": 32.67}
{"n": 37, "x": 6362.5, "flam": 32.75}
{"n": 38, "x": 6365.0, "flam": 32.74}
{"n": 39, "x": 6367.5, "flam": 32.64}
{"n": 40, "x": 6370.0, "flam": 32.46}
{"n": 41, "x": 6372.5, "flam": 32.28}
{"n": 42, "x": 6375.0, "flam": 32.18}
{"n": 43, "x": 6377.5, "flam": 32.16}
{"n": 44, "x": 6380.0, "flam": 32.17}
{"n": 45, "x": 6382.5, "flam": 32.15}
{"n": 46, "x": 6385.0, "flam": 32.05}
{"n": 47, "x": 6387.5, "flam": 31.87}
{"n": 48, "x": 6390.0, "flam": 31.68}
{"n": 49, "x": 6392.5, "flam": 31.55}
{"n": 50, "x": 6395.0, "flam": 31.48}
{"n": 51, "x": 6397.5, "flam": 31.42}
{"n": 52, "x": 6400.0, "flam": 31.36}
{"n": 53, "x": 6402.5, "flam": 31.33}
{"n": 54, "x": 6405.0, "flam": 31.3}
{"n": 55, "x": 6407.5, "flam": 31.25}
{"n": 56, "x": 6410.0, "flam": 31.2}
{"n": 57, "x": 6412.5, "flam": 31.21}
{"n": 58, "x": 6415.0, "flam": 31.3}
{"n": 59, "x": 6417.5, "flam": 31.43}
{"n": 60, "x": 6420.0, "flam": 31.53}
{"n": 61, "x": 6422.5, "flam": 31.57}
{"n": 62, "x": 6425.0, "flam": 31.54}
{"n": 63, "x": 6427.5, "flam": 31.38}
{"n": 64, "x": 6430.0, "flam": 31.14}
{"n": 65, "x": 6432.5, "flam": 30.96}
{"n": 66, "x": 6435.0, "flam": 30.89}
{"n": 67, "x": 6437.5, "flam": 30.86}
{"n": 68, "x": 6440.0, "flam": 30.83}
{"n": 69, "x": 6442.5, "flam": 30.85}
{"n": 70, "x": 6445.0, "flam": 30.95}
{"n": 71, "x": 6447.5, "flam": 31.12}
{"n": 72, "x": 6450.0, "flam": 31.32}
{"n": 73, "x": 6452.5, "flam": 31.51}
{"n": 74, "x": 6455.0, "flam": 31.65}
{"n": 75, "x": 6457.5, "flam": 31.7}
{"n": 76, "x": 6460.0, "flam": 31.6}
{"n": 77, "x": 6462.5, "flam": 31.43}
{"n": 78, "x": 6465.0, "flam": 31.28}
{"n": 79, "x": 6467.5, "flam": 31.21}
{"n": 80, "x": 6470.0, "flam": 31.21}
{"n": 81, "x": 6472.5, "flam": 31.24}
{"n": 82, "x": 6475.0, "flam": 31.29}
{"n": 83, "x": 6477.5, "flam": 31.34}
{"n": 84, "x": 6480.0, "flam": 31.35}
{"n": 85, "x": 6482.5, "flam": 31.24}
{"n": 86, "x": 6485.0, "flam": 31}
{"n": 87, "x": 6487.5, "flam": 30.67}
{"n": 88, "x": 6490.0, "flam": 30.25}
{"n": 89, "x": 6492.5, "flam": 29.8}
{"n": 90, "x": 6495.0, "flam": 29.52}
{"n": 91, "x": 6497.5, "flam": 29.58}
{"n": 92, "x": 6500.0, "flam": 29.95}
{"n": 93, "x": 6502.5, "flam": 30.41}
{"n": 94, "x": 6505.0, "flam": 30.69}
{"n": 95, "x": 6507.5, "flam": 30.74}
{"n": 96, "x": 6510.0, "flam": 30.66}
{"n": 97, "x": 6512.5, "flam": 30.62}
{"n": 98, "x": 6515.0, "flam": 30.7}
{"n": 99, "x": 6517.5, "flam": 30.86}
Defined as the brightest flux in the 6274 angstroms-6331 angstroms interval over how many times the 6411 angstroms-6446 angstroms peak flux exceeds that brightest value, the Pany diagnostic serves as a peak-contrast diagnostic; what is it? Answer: 34.6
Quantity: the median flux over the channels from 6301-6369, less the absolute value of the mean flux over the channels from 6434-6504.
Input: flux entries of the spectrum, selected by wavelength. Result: 1.0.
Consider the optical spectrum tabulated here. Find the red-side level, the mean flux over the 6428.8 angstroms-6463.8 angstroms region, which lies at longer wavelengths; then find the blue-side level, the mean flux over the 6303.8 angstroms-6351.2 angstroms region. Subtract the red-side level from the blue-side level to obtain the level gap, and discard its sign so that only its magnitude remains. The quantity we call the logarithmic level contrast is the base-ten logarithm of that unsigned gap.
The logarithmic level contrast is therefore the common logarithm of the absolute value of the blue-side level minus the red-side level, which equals -0.2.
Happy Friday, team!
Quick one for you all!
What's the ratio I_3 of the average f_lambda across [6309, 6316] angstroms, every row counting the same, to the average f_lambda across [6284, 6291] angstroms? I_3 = 0.99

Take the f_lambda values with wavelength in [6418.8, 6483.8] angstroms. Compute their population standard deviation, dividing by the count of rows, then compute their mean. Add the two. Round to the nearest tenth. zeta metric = 31.5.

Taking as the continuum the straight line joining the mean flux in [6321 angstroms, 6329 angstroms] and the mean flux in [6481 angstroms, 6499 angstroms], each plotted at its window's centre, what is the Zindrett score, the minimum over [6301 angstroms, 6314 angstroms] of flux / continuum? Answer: 1.01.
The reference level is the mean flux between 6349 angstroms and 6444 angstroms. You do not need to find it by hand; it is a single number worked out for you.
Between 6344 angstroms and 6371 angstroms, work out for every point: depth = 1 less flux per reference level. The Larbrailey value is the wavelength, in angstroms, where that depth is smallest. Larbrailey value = 6362.5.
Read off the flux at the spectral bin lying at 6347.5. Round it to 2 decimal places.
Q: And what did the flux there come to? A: 31.75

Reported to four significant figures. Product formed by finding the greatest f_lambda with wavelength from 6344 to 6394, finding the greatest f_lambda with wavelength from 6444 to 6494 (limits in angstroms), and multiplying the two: 1038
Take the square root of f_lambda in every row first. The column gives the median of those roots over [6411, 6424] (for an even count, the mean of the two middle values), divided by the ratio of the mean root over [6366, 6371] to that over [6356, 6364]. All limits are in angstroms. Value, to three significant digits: 5.61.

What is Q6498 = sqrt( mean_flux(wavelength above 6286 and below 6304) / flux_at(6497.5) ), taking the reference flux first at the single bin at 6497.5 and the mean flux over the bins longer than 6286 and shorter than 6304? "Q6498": 1.05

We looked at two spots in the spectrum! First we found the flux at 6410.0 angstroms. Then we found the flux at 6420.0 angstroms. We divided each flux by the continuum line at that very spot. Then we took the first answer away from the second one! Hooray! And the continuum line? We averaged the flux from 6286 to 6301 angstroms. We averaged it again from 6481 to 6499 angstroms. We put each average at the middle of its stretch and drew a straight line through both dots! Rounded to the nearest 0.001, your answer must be 0.015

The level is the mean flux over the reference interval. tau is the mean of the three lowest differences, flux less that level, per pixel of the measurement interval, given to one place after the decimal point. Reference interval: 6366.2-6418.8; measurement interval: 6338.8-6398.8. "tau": -0.3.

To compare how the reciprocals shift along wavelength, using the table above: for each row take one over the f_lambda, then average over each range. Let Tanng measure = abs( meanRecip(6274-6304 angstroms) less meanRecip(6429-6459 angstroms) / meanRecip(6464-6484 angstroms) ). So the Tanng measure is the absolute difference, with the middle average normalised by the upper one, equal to 0.973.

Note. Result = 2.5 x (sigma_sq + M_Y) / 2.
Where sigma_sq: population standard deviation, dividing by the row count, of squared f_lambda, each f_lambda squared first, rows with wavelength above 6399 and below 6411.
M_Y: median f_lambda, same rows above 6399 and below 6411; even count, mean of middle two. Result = 44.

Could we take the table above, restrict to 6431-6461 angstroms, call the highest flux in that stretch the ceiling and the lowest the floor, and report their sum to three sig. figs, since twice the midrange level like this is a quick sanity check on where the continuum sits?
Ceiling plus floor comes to 62.5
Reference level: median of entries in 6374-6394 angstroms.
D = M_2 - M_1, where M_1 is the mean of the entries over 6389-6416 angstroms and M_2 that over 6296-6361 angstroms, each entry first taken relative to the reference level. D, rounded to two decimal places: 0.72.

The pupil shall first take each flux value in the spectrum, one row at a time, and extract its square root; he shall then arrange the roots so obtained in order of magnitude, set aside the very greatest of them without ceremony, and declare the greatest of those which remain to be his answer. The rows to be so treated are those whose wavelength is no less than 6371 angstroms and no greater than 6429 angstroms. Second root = 5.67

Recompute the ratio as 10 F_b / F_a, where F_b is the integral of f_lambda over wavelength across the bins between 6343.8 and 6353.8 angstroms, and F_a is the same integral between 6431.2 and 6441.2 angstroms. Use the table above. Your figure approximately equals 10.30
